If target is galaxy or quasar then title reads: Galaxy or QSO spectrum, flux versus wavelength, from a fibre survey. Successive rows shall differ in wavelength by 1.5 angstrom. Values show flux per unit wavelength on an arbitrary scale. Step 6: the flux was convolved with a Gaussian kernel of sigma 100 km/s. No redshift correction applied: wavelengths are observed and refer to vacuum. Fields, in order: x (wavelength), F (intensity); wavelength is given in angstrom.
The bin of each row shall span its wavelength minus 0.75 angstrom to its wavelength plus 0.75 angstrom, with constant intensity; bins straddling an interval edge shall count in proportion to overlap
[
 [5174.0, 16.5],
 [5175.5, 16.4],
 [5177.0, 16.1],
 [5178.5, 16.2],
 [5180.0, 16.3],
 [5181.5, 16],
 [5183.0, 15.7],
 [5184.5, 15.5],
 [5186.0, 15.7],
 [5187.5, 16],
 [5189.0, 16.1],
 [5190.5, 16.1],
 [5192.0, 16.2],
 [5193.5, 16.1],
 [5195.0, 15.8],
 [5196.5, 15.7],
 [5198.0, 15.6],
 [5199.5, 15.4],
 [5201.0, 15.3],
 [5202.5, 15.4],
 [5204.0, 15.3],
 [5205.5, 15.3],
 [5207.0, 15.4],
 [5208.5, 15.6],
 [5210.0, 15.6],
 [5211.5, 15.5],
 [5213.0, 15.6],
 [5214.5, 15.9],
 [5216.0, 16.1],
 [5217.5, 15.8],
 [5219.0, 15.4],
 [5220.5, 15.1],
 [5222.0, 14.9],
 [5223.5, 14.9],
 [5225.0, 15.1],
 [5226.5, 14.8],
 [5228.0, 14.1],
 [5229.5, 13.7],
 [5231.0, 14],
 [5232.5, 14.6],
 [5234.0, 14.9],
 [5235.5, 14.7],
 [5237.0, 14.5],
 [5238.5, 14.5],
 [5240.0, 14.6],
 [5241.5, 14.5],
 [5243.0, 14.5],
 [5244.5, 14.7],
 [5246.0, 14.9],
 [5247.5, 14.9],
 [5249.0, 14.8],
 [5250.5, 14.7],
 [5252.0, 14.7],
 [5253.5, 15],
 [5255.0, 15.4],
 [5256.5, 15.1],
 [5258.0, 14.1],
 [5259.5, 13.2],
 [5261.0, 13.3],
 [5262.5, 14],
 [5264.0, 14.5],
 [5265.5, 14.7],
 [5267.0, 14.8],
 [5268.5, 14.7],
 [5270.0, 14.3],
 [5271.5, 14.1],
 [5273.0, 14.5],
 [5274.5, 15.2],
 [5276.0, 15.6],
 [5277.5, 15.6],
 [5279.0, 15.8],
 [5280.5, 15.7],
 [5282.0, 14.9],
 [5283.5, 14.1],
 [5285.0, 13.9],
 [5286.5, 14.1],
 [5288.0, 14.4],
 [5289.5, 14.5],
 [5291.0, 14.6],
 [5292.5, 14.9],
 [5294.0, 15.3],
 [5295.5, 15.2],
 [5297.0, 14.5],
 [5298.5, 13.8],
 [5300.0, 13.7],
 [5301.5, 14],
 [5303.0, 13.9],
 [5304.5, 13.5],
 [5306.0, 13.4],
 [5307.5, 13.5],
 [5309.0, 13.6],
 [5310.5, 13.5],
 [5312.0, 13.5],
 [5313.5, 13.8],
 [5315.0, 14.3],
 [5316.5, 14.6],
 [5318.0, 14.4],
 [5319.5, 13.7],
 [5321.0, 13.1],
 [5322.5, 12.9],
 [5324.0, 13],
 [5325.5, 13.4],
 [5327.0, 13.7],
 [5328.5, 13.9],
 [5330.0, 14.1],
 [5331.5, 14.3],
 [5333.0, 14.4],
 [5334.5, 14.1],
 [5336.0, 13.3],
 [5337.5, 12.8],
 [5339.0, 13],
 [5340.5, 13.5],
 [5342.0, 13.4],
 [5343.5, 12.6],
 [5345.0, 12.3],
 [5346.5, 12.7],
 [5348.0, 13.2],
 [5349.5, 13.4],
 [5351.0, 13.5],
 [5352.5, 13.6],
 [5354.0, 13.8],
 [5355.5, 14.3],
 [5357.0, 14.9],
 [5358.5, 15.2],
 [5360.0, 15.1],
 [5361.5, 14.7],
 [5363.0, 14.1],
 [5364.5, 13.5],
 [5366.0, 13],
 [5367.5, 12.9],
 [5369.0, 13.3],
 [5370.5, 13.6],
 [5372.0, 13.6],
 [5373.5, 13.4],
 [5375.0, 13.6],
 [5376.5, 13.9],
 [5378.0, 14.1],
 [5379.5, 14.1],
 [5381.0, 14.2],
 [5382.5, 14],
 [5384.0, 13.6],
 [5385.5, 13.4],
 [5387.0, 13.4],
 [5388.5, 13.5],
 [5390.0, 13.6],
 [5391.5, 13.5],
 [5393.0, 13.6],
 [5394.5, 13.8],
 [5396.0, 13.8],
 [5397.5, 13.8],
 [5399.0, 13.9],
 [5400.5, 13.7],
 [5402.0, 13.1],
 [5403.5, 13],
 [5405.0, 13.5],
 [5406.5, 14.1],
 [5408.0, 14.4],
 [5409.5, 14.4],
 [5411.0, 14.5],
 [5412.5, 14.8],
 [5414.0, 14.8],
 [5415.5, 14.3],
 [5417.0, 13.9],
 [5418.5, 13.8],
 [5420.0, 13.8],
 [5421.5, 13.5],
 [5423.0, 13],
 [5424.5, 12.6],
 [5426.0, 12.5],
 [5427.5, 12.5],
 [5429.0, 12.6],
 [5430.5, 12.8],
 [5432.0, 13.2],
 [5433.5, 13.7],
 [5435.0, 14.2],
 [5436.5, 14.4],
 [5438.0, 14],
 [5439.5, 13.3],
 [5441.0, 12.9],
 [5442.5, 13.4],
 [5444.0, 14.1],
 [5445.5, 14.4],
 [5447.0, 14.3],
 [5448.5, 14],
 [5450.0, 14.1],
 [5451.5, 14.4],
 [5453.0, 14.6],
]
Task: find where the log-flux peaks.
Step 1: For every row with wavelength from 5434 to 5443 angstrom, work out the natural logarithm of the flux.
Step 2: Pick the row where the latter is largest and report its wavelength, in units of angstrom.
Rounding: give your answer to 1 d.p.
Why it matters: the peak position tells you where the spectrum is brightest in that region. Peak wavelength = 5436.5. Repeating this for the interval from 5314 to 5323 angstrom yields 5316.5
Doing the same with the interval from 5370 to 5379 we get 5378.0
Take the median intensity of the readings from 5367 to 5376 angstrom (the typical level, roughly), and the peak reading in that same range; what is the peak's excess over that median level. 0.10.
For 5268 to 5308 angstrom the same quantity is 1.30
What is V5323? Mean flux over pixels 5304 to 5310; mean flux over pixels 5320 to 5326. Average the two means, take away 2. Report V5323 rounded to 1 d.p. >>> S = 11.3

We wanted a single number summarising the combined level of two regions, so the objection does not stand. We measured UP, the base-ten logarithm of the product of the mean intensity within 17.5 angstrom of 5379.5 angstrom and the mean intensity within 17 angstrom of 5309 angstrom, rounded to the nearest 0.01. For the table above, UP 2.28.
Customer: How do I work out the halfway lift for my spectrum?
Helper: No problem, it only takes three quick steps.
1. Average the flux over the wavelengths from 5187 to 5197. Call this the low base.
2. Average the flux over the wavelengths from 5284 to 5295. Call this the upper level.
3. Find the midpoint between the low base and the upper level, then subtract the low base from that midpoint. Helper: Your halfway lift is -0.7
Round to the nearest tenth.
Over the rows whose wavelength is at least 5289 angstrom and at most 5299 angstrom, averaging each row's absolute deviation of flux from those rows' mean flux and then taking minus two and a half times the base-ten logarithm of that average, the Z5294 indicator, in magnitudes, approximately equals 1.0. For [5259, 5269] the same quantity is 0.6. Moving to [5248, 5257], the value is 1.7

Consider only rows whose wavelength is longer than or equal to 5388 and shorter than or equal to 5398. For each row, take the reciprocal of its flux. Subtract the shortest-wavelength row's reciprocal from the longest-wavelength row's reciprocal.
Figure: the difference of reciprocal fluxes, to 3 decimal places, -0.002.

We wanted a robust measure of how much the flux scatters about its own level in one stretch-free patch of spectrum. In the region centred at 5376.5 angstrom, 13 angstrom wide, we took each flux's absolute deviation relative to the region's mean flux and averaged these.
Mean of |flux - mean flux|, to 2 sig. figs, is 0.25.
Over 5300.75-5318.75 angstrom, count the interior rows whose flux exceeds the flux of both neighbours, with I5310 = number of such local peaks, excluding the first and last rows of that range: 2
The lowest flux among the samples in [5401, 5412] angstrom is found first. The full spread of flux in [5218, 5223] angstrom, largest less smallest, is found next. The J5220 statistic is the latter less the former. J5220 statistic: -12.5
